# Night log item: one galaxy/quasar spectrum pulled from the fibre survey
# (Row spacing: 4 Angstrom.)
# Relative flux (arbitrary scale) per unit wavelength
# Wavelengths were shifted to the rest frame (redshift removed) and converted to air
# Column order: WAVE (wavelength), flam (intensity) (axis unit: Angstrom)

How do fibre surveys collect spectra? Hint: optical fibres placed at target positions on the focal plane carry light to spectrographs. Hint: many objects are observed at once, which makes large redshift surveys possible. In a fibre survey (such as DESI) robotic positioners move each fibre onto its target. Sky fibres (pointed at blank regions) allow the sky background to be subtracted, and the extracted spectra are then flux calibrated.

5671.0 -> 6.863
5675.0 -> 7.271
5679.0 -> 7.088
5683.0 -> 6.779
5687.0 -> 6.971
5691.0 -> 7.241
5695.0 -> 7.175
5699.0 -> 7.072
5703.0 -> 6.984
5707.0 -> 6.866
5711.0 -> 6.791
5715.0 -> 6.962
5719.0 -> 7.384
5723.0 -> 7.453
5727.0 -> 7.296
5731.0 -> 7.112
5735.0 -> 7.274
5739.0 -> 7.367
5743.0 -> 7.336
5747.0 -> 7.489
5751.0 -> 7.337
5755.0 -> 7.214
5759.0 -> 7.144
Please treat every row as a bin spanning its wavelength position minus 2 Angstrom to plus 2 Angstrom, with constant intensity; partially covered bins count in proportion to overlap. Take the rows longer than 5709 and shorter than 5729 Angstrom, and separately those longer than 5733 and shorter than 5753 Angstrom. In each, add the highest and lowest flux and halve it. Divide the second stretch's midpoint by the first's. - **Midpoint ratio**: 1.04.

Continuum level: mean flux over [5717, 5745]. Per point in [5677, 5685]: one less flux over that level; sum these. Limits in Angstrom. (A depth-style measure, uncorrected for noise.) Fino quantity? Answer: 0.10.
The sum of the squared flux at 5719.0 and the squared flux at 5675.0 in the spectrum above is 107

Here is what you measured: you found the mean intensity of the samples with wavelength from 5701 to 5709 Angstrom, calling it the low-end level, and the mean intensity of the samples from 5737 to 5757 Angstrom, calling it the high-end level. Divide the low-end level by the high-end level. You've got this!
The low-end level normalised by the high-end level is 0.94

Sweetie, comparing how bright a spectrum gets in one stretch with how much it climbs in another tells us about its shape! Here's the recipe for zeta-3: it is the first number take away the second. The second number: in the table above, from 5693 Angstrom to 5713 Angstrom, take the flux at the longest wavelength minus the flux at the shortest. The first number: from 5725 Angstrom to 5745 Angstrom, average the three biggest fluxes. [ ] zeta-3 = 7.72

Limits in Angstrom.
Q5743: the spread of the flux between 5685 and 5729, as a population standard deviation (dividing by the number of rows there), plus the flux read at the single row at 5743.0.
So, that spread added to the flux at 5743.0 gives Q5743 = 7.54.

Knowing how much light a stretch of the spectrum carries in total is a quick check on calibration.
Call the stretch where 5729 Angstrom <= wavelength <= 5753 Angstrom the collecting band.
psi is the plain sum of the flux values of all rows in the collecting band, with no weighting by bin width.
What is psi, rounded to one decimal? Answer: 43.9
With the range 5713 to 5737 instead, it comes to 43.5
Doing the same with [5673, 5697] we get 42.5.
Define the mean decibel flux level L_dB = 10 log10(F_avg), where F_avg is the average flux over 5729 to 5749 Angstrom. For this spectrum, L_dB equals 8.64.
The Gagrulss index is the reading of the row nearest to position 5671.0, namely 6.863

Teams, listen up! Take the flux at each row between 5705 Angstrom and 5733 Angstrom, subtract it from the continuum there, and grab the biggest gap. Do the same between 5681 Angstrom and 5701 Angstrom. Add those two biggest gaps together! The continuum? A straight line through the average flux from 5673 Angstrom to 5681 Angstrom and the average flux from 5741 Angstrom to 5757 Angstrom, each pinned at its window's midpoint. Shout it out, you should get 0.88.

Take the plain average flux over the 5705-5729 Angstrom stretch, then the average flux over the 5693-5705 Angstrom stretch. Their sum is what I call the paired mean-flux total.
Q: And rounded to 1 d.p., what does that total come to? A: 14.2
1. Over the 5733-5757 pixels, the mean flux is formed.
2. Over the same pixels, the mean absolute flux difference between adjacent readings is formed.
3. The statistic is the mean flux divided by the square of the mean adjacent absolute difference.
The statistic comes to 602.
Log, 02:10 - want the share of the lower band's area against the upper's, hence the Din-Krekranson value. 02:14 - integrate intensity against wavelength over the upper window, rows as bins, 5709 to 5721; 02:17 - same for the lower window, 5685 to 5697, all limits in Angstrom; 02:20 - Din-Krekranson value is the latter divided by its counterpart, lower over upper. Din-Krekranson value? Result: 1.01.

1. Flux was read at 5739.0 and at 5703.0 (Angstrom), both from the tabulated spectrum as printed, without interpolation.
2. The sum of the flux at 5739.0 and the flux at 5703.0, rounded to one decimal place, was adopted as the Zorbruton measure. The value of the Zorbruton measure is 14.4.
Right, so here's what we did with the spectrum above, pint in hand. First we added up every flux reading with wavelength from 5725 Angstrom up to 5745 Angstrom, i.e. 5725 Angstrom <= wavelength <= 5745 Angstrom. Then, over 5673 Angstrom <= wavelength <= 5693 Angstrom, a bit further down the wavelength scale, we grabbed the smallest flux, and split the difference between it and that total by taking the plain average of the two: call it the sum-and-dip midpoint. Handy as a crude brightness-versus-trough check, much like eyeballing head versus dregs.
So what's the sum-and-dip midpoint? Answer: 21.6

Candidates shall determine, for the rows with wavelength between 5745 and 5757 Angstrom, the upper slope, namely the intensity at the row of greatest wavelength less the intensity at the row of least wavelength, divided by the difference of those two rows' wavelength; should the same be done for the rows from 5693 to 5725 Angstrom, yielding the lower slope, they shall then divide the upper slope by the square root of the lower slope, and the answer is -0.34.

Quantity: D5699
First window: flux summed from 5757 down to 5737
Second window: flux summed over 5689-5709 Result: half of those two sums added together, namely 36.0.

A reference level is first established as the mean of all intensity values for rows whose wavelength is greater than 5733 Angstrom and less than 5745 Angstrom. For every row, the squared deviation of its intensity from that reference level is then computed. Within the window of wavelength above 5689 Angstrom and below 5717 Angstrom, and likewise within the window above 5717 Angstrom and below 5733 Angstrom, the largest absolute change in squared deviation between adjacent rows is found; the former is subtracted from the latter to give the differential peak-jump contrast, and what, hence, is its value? -0.11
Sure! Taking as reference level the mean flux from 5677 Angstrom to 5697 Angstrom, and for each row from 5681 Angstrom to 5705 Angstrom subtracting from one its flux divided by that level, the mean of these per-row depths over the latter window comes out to 0.002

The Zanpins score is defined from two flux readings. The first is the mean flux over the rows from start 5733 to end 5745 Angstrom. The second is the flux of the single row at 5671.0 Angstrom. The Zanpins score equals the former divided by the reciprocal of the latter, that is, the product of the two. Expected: 50.3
